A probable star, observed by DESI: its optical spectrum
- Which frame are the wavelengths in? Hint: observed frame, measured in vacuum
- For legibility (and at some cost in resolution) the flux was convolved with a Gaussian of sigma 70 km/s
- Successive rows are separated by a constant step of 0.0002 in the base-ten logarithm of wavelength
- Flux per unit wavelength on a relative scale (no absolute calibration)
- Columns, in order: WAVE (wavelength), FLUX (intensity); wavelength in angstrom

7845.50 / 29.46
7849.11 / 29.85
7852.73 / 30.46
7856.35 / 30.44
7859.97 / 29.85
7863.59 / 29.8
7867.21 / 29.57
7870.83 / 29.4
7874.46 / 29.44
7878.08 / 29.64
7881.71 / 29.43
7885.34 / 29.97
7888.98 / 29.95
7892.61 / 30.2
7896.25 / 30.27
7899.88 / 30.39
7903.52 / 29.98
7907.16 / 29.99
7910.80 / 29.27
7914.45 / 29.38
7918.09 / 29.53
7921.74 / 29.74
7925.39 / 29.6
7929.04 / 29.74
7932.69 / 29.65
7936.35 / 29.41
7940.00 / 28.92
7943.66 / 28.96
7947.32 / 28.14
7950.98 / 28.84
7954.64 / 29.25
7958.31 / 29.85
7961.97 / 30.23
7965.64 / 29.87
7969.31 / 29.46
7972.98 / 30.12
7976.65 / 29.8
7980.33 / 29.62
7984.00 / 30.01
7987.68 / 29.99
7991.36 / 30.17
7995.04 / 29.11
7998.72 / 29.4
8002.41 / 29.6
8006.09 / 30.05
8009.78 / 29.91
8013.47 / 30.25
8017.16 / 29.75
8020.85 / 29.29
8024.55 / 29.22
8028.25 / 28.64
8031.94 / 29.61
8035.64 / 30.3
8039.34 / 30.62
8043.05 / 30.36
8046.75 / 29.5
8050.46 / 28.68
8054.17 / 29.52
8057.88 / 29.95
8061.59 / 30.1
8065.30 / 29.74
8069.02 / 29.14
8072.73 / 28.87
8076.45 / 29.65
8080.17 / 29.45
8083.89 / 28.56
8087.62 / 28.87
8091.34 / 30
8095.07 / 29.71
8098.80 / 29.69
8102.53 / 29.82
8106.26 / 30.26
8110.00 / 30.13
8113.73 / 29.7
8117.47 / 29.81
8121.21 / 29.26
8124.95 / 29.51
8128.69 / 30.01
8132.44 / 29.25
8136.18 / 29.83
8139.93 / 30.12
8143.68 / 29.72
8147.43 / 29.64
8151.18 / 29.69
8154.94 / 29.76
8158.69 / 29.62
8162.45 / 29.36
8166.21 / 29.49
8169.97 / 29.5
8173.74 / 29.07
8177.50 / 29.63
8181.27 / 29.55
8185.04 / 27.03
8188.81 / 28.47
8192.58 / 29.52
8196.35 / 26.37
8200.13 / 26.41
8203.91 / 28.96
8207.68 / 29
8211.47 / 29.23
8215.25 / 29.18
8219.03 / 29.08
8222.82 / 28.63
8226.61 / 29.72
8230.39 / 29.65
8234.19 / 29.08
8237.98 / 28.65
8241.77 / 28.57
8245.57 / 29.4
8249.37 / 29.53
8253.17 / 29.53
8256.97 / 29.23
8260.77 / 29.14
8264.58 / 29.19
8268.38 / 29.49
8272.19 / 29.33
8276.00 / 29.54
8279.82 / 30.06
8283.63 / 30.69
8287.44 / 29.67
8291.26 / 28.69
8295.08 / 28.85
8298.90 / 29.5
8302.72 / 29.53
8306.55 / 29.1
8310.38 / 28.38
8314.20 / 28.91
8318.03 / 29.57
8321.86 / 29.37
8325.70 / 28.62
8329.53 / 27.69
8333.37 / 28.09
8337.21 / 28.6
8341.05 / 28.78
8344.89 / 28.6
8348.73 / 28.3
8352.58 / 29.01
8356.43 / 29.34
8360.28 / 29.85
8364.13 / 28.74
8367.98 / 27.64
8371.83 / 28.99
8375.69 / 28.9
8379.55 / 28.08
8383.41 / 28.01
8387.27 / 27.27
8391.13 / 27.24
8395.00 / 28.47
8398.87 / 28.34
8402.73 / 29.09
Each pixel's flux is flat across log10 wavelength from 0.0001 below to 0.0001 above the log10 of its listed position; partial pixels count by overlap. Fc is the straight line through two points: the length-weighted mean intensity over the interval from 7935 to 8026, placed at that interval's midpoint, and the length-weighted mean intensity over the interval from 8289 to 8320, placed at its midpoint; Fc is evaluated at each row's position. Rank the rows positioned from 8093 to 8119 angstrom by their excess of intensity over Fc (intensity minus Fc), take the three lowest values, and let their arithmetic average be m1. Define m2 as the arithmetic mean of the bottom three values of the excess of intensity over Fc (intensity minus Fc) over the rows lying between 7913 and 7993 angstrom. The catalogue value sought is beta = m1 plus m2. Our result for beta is -0.7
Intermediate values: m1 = 0.3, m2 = -0.99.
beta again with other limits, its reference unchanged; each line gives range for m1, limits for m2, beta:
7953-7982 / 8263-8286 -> 0.1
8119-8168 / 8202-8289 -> -0.6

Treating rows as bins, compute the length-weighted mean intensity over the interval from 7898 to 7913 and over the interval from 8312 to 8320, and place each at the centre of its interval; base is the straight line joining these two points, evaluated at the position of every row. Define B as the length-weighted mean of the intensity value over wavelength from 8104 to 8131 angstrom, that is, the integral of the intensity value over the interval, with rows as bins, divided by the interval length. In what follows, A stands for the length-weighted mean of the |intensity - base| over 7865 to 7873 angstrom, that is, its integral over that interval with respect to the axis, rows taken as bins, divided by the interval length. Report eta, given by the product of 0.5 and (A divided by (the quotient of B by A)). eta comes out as 0.0036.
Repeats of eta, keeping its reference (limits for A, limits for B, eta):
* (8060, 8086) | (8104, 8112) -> 0.0032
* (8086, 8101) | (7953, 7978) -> 0.0018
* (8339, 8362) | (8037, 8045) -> 0.0039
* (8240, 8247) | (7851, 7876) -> 0.0032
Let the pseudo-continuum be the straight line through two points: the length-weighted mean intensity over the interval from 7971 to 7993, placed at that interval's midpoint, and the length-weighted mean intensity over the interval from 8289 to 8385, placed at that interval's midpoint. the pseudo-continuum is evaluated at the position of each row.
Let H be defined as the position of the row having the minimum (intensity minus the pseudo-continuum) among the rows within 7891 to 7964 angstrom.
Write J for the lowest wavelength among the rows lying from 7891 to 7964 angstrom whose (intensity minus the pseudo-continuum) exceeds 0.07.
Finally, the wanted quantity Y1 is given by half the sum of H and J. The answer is 7923.6 angstrom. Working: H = 7947.32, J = 7899.88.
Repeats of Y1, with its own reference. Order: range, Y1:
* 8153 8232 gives 8175.6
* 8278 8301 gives 8285.5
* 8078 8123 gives 8087.6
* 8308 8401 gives 8354.6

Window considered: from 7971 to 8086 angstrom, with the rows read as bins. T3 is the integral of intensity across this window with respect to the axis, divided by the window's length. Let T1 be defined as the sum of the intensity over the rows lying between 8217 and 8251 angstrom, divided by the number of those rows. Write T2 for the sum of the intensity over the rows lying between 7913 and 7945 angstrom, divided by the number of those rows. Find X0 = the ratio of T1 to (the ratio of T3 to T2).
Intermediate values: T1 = 29.1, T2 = 29.4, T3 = 29.6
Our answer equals 28.9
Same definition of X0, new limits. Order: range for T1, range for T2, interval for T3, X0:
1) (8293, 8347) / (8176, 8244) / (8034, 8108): 27.9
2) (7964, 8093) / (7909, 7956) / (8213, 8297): 29.6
